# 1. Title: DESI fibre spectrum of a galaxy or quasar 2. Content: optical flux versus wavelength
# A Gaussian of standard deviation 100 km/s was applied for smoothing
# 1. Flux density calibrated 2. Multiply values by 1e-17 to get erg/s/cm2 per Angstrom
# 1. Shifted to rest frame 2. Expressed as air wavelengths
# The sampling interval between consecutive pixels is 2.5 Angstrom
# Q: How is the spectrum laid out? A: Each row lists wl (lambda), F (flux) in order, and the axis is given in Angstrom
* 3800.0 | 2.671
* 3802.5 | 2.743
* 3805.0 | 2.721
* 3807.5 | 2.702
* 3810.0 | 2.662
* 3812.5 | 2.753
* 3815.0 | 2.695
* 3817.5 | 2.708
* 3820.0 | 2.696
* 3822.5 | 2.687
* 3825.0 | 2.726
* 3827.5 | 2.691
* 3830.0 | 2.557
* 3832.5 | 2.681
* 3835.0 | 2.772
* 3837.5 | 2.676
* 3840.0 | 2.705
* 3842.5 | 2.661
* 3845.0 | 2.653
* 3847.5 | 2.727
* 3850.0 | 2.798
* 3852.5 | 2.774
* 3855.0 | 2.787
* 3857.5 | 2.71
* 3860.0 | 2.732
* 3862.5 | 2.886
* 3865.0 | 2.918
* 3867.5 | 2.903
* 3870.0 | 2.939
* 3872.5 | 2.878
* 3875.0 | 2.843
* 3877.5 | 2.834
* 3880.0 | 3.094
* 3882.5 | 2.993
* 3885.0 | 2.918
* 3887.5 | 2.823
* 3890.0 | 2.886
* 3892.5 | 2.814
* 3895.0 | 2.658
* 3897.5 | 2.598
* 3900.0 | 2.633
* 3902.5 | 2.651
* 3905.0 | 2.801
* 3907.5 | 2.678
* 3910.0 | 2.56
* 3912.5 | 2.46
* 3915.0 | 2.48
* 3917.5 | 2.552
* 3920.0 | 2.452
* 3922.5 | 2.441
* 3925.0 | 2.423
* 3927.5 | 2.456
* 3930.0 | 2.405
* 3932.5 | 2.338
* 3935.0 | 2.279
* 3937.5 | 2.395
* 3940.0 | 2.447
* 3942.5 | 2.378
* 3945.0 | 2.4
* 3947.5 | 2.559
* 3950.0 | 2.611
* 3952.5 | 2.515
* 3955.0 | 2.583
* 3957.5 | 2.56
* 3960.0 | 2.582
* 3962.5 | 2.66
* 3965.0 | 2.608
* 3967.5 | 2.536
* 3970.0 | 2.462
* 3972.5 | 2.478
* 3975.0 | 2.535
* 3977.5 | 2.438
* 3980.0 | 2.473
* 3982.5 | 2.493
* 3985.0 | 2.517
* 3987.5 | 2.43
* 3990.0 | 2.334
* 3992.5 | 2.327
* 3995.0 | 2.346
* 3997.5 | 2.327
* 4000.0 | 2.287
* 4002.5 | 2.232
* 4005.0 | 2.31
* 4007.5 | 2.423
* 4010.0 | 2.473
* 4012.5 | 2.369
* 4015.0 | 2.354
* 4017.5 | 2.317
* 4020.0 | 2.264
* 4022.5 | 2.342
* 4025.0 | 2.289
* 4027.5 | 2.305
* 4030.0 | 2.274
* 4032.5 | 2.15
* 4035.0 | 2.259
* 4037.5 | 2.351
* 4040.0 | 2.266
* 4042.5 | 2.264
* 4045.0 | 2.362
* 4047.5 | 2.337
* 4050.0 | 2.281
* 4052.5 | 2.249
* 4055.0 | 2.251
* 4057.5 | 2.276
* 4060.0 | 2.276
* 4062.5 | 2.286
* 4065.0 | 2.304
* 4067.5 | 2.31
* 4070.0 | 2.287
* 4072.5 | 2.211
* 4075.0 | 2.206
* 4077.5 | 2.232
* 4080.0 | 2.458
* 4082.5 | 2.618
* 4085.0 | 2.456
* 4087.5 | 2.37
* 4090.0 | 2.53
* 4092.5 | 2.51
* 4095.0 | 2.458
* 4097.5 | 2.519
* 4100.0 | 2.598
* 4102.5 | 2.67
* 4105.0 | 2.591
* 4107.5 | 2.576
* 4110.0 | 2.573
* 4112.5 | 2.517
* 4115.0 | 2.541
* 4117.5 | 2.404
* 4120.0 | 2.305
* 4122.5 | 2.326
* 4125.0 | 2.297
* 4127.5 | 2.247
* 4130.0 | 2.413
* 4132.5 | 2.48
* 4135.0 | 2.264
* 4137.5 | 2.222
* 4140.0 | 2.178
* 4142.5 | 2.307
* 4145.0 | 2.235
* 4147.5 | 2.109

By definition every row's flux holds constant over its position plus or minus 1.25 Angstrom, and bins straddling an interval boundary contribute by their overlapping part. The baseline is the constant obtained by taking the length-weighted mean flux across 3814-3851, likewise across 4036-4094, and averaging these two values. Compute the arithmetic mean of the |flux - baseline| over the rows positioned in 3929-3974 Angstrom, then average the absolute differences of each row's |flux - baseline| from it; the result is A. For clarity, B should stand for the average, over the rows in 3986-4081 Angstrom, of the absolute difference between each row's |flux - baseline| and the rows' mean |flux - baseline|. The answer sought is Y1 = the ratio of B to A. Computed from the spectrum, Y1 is 1.1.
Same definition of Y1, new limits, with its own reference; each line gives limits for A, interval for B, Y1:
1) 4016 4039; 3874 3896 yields 2.1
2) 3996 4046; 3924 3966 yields 0.8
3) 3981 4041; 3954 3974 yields 0.4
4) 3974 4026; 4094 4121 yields 0.6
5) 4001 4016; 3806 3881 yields 1.4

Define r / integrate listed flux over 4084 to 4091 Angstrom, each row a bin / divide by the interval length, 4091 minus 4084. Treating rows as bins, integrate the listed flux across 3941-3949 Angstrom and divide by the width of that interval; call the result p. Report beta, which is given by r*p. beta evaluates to 6.0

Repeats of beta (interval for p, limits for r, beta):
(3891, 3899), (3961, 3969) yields 7.0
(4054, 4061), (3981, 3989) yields 5.6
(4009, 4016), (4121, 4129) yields 5.5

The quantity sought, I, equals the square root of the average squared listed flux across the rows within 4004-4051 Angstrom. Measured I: 2.32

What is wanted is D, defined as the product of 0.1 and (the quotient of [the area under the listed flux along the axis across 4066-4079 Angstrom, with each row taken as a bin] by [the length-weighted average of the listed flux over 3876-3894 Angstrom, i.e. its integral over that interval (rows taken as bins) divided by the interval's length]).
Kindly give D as 1.0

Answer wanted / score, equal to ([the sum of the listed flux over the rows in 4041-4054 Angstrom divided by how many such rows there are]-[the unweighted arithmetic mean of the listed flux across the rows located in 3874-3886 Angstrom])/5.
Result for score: -0.128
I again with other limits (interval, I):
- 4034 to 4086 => 2.31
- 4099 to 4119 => 2.56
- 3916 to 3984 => 2.49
